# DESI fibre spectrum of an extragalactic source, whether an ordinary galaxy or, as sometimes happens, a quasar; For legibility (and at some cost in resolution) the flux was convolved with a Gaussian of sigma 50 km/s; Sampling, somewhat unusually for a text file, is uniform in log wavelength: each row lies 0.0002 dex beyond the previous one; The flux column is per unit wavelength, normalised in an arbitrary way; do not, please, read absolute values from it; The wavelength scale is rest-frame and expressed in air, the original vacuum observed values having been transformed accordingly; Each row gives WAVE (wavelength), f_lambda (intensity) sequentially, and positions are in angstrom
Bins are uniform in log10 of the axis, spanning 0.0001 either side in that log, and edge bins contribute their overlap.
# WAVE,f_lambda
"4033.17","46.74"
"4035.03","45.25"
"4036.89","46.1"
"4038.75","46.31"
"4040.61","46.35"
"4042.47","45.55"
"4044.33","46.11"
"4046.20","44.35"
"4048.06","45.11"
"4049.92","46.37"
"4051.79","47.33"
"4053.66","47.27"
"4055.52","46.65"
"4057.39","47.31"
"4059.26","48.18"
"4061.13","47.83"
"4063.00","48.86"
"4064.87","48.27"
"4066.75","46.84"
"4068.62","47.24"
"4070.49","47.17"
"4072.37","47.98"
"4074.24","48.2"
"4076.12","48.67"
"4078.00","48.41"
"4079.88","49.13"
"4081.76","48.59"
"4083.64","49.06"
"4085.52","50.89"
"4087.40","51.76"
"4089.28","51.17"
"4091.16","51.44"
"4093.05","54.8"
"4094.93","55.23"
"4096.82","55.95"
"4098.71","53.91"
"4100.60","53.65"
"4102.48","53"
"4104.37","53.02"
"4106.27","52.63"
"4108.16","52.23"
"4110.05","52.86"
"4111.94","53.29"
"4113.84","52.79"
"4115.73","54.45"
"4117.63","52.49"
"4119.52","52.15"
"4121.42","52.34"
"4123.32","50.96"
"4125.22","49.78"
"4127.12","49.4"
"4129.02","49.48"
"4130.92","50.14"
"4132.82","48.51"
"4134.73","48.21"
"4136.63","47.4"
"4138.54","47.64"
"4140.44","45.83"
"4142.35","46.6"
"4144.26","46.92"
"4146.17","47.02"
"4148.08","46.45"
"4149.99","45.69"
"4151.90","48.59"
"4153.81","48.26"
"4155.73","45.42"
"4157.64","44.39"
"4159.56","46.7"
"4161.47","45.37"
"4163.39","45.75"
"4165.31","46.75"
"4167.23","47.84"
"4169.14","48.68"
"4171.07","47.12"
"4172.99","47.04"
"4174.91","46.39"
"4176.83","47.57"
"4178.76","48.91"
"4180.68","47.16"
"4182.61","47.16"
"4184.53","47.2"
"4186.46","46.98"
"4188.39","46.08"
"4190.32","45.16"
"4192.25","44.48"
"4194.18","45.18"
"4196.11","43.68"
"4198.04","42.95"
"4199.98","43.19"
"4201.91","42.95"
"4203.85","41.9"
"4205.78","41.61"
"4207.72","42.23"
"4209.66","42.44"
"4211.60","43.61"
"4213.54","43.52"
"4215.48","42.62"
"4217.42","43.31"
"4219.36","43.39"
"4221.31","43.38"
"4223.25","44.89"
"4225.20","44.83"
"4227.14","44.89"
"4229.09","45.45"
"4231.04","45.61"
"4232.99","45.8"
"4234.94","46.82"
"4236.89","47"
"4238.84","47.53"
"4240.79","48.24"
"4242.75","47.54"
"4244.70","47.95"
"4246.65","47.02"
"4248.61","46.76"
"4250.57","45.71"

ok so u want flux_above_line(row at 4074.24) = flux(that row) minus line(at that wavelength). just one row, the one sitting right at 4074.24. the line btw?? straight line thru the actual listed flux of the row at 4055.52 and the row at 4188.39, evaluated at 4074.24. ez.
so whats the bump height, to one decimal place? 1.6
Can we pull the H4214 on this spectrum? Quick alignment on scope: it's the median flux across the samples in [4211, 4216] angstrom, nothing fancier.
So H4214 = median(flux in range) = 43.5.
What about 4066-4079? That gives 48.0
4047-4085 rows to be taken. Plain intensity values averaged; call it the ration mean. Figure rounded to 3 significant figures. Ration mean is 47.7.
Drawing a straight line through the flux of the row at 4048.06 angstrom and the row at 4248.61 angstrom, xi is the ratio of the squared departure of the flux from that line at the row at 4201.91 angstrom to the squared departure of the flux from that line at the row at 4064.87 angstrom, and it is 1.29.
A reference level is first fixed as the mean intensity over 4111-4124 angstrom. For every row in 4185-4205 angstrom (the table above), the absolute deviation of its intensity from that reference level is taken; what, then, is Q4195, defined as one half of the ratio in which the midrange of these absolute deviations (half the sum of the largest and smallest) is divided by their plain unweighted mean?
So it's 0.49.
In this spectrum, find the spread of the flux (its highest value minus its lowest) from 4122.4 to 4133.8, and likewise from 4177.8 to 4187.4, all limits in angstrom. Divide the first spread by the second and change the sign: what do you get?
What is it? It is -1.27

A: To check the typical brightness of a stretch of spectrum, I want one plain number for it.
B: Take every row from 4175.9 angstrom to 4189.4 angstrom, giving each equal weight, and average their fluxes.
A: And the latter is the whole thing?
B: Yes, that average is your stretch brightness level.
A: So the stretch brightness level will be 47.3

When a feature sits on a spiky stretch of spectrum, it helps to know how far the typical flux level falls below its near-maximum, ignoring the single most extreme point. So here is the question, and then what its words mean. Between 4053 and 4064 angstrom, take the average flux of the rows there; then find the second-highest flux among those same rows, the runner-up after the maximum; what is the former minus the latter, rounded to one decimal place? -0.5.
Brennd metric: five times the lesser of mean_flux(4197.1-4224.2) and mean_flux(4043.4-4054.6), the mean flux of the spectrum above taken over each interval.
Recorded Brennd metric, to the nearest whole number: 215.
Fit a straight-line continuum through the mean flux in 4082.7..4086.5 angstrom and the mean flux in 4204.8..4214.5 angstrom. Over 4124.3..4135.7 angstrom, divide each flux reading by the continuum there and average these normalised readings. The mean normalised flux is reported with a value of 1.04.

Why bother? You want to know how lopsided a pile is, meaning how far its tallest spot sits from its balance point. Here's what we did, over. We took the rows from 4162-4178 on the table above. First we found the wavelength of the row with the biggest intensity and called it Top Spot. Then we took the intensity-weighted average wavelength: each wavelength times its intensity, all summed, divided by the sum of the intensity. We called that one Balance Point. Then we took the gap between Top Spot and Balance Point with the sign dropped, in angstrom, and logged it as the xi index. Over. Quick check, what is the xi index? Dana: 1.0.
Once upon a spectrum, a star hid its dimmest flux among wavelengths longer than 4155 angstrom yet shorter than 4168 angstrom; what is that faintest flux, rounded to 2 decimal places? 44.39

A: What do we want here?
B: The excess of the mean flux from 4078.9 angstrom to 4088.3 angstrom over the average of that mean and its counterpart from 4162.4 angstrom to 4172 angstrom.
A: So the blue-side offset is 1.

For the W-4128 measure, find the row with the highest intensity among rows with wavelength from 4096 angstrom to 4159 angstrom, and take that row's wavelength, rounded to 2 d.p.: 4096.82 angstrom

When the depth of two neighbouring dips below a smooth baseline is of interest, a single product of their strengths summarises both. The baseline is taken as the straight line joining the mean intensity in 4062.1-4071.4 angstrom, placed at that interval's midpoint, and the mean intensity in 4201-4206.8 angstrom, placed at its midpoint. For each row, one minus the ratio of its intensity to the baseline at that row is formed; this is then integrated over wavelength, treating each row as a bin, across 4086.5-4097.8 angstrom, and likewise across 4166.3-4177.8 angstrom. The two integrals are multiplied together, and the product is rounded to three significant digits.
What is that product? 1.74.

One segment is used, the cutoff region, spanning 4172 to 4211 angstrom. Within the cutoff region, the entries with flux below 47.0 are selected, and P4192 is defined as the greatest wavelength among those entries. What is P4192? 4209.66 angstrom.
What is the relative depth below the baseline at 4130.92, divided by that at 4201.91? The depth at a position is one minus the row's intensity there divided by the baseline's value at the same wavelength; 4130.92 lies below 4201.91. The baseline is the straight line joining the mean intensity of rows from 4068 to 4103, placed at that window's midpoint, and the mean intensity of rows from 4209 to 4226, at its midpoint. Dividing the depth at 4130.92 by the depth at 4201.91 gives -1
